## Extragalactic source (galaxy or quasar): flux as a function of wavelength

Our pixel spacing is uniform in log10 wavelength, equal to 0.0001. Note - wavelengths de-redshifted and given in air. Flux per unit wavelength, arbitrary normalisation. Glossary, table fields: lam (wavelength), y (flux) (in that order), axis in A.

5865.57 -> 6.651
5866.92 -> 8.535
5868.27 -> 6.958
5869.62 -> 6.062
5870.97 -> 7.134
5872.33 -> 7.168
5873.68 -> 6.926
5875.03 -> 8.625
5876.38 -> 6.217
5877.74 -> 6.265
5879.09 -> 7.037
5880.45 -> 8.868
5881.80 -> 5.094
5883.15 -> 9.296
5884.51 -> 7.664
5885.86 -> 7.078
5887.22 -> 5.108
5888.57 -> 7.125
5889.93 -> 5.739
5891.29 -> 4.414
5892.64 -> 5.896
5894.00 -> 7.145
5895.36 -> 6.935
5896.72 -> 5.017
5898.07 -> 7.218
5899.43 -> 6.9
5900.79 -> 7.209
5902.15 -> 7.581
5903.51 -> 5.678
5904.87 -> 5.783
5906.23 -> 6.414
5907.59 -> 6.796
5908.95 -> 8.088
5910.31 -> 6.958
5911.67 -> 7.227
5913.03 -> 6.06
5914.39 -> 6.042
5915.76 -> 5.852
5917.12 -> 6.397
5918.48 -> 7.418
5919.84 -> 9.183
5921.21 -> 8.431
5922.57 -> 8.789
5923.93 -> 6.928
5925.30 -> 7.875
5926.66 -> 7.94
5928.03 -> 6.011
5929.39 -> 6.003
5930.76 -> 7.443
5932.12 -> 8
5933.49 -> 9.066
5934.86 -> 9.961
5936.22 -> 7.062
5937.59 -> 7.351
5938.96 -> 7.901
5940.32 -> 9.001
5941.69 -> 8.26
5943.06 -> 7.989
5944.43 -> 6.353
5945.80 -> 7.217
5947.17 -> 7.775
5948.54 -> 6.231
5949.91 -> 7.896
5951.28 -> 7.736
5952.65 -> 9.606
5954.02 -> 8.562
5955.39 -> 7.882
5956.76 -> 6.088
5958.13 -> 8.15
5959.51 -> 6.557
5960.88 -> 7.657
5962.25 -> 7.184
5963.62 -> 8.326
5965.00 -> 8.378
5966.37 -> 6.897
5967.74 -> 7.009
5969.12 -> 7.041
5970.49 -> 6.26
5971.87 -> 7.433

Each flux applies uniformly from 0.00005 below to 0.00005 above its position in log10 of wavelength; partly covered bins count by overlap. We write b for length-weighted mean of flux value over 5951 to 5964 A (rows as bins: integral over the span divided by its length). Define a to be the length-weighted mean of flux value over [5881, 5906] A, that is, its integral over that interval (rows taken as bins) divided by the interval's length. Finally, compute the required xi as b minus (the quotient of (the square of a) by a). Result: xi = 1.3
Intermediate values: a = 6.5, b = 7.8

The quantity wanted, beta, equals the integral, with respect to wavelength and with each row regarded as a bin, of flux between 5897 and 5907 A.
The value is 66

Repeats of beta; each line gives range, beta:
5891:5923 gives 218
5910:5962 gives 393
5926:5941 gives 117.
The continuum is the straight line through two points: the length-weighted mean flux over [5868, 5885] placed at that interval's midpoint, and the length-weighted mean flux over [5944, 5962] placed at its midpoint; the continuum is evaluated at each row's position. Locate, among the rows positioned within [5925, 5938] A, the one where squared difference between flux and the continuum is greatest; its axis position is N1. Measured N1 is 5934.86 A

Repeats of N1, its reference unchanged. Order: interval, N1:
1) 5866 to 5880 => 5875.03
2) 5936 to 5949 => 5940.32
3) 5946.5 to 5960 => 5952.65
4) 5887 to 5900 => 5891.29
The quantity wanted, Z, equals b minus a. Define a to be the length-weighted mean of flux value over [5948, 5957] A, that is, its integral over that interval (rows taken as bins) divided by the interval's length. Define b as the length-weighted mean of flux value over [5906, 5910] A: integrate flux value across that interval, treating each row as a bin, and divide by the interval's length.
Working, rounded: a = 7.8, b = 7.2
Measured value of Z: -0.7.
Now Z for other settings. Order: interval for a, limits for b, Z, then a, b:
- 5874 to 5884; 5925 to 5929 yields -0.2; 7.3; 7.1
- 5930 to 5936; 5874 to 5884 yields -1.1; 8.5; 7.3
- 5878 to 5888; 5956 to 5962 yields 0.0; 7.1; 7.1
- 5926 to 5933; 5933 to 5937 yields 1.5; 7.1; 8.6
